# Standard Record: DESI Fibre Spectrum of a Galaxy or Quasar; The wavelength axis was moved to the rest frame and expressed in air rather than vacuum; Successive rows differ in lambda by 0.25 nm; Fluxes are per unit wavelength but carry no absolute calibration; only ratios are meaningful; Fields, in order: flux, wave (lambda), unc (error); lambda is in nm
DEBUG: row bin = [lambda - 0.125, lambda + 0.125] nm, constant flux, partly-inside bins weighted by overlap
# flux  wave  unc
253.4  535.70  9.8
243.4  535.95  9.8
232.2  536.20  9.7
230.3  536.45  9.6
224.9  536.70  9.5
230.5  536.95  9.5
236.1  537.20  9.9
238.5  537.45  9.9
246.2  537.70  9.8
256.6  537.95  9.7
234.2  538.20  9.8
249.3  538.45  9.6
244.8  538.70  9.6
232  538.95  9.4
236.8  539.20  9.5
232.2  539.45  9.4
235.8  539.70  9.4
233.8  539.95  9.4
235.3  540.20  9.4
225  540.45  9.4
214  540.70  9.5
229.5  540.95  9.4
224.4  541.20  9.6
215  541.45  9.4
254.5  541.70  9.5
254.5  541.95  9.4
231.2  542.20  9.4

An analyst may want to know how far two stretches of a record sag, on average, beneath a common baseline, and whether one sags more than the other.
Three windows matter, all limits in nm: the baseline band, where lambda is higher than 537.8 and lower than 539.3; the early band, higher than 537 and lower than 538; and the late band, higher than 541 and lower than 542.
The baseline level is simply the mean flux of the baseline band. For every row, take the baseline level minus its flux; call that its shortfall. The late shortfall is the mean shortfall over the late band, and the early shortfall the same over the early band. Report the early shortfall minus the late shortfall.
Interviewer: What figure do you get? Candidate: -7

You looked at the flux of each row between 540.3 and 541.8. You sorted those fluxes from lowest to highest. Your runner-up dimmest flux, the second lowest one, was 215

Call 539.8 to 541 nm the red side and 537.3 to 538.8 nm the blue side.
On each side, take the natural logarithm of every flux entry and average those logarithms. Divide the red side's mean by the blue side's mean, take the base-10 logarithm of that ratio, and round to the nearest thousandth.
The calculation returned -0.006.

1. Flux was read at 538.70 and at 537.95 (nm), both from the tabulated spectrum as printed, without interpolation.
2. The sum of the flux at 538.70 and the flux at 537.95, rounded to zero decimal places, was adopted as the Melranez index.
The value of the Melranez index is 501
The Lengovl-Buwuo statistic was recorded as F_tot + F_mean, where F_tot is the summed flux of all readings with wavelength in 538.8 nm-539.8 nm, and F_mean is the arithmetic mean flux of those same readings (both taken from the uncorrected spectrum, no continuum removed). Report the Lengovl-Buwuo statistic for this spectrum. 1171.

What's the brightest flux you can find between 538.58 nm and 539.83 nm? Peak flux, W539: 244.8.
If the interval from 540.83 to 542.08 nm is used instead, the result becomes 254.5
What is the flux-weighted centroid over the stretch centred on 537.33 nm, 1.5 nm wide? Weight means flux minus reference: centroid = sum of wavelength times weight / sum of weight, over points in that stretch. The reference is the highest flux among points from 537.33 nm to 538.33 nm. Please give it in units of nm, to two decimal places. 537.08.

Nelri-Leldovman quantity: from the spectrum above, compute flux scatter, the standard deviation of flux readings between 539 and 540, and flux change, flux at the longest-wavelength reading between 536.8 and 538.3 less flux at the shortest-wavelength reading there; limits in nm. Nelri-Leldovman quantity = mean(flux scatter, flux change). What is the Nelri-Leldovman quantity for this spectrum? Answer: 3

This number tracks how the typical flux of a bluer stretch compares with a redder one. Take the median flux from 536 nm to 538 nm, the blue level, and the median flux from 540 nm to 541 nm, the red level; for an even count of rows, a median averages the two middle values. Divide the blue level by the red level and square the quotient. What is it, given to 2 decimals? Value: 1.06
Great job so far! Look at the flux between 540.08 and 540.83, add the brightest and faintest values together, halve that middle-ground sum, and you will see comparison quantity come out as 225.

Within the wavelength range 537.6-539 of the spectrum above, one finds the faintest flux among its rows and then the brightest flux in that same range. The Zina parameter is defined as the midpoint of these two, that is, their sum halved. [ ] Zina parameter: 244.3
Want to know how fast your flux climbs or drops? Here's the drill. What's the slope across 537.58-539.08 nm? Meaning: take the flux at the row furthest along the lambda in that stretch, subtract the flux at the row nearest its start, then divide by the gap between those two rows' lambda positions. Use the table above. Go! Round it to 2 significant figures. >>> -11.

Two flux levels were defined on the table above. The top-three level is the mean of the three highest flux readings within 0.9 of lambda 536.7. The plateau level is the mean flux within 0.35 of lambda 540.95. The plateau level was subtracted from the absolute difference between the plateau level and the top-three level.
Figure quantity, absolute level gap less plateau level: -206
